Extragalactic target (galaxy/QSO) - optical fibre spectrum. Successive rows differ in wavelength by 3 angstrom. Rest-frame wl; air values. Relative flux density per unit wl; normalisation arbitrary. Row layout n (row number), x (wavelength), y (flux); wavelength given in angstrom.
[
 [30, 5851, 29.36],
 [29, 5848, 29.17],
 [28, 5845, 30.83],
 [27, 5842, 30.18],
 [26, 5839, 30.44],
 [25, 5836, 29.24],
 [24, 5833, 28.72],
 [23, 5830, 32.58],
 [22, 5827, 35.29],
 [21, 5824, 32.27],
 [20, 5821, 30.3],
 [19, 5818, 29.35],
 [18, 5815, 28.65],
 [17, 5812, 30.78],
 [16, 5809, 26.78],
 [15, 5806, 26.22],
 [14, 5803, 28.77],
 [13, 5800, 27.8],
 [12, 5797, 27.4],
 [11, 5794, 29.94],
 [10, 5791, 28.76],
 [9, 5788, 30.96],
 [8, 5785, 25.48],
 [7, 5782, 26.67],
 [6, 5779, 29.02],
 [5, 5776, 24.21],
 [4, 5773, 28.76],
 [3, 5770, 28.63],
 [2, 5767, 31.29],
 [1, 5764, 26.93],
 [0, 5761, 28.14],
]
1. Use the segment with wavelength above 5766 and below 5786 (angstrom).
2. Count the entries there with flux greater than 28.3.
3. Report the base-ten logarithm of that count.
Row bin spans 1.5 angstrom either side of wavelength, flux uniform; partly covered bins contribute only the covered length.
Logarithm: 0.60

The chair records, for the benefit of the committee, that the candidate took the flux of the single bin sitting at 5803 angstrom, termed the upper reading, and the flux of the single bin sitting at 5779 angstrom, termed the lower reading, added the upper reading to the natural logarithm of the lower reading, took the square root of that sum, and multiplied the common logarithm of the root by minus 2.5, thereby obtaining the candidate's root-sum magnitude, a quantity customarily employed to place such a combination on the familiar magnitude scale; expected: -1.88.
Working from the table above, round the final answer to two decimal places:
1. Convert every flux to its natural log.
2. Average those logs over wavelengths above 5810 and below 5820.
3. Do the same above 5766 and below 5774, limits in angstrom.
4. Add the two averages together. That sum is 6.77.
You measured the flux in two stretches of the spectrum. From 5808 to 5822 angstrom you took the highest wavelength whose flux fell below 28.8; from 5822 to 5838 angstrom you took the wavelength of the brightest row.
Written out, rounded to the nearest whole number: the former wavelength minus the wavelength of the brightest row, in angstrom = -12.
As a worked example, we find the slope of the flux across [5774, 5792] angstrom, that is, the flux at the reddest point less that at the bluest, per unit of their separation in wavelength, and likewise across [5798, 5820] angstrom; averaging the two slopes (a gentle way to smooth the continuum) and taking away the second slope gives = 0.109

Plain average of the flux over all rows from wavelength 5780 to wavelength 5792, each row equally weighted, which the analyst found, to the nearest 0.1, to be 28.0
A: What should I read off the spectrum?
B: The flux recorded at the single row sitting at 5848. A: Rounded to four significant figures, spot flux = 29.17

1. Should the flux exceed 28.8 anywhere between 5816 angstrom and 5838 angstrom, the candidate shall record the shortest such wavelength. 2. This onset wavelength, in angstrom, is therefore 5818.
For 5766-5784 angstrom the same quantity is 5767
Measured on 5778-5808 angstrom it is 5779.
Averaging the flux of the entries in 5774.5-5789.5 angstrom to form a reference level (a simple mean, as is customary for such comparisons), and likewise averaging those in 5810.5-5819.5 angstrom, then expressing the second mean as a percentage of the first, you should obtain 109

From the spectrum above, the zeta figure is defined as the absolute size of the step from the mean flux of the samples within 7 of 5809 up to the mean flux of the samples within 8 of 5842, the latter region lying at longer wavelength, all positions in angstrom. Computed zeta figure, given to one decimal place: 1.7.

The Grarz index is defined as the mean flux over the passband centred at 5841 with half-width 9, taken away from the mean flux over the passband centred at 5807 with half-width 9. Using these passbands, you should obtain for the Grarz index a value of -1.6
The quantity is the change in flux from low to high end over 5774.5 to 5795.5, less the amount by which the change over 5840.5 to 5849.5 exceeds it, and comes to 12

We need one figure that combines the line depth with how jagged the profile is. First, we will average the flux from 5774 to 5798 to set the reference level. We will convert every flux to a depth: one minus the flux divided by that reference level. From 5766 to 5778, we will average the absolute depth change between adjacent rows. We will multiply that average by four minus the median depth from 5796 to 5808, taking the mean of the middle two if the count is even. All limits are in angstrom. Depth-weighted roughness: 0.351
